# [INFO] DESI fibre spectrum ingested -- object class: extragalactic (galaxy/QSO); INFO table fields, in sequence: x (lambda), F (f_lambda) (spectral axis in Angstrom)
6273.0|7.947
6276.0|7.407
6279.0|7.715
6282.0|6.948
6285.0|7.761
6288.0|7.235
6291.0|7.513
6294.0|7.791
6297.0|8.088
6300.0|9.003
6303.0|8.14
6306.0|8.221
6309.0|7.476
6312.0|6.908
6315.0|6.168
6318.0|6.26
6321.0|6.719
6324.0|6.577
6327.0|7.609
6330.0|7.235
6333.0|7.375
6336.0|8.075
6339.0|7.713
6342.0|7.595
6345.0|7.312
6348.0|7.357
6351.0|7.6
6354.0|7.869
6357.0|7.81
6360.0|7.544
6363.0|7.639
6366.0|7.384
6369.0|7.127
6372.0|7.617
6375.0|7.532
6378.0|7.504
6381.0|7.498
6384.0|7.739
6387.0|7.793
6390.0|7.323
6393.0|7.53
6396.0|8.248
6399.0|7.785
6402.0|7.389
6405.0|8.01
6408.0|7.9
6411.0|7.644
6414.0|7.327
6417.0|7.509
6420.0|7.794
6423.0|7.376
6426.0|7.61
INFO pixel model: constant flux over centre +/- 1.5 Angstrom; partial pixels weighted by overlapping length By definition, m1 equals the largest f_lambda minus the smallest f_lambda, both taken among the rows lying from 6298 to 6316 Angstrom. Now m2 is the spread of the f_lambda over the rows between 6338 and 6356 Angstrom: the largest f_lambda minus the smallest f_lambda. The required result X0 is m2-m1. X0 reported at -2.3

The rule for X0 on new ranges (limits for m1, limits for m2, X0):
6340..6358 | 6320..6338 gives 0.9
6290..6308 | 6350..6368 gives -1.0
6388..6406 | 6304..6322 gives 1.1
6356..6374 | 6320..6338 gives 0.8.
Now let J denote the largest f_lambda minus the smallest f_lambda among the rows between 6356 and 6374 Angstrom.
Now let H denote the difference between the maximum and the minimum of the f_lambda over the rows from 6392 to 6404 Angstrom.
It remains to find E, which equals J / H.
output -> 0.8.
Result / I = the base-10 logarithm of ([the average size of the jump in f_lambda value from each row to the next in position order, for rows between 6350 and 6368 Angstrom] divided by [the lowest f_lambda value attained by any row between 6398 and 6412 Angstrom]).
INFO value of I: -1.6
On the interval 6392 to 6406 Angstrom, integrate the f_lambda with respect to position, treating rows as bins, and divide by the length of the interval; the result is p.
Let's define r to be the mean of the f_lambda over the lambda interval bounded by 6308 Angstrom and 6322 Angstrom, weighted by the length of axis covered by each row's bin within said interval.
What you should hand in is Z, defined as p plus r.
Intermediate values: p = 7.79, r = 6.68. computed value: 14.5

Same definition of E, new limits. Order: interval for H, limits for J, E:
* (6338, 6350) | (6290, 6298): 1.4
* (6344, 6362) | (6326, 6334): 0.7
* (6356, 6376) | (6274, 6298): 1.7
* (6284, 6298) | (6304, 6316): 2.4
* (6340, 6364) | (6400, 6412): 1.1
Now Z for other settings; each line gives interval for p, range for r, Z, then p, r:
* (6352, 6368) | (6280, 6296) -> 15.1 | 7.63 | 7.48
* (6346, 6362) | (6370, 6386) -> 15.2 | 7.63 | 7.57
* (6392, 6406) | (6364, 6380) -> 15.2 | 7.79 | 7.44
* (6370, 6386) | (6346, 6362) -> 15.2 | 7.57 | 7.63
